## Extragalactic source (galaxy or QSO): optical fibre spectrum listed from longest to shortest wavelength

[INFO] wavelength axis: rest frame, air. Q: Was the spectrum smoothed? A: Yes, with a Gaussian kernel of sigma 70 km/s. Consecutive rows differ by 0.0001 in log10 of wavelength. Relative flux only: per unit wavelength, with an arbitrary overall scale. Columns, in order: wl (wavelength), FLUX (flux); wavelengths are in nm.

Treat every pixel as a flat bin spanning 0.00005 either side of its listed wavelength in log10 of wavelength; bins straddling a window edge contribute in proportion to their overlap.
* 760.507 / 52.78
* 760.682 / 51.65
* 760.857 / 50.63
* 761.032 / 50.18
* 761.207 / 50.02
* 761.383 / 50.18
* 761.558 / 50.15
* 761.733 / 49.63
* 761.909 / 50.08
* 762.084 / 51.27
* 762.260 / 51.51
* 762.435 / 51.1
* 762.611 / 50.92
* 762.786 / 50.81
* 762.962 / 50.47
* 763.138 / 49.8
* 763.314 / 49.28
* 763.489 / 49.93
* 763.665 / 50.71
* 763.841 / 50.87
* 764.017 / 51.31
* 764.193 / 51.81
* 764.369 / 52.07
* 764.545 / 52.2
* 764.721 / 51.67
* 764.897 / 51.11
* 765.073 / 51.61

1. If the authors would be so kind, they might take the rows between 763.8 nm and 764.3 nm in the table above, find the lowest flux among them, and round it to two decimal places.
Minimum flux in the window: 50.87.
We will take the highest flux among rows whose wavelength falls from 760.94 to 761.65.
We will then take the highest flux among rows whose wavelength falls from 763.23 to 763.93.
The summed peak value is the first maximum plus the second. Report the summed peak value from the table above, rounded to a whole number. 101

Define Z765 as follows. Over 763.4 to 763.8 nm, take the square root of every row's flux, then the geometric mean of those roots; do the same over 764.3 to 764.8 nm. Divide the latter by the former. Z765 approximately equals 1.02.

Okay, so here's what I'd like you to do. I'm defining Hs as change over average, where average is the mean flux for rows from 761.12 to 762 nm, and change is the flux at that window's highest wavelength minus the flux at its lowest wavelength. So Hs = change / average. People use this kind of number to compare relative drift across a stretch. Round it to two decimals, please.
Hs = 0.00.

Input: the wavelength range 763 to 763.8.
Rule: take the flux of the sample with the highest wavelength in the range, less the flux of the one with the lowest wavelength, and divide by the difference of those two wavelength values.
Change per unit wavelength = 1.7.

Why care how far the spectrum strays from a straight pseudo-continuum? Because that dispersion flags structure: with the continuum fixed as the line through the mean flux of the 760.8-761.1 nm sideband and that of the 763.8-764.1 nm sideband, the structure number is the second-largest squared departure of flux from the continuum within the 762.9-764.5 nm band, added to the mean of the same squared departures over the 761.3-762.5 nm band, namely 1.6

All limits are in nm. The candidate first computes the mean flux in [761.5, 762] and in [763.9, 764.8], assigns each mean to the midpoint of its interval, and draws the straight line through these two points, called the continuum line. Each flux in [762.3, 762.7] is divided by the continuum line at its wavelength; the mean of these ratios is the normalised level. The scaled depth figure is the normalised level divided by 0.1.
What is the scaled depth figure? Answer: 10.1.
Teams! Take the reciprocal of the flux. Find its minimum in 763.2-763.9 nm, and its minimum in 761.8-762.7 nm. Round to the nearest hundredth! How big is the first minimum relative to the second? 1.01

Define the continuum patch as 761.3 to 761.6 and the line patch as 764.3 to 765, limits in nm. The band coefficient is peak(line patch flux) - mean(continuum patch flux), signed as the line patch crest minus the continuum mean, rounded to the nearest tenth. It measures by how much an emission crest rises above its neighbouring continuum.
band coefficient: 2.0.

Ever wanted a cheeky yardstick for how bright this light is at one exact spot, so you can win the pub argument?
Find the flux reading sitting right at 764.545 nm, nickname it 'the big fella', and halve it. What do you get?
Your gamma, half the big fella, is 26.10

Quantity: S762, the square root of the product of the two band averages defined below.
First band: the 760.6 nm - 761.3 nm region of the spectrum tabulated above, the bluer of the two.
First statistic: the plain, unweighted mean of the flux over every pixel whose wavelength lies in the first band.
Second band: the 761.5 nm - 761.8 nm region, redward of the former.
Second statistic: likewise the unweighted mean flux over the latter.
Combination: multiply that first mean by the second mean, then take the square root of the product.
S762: 50.3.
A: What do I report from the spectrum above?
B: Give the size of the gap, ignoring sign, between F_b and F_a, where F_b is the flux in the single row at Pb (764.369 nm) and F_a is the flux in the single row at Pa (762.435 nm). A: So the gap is 1.0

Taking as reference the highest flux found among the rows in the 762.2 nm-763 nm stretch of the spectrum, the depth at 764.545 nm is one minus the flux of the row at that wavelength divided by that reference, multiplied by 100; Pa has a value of -1.3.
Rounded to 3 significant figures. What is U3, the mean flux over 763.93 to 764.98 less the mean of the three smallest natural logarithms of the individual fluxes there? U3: 47.8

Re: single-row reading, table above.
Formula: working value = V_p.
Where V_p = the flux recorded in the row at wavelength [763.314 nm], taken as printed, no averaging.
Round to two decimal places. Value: 49.28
